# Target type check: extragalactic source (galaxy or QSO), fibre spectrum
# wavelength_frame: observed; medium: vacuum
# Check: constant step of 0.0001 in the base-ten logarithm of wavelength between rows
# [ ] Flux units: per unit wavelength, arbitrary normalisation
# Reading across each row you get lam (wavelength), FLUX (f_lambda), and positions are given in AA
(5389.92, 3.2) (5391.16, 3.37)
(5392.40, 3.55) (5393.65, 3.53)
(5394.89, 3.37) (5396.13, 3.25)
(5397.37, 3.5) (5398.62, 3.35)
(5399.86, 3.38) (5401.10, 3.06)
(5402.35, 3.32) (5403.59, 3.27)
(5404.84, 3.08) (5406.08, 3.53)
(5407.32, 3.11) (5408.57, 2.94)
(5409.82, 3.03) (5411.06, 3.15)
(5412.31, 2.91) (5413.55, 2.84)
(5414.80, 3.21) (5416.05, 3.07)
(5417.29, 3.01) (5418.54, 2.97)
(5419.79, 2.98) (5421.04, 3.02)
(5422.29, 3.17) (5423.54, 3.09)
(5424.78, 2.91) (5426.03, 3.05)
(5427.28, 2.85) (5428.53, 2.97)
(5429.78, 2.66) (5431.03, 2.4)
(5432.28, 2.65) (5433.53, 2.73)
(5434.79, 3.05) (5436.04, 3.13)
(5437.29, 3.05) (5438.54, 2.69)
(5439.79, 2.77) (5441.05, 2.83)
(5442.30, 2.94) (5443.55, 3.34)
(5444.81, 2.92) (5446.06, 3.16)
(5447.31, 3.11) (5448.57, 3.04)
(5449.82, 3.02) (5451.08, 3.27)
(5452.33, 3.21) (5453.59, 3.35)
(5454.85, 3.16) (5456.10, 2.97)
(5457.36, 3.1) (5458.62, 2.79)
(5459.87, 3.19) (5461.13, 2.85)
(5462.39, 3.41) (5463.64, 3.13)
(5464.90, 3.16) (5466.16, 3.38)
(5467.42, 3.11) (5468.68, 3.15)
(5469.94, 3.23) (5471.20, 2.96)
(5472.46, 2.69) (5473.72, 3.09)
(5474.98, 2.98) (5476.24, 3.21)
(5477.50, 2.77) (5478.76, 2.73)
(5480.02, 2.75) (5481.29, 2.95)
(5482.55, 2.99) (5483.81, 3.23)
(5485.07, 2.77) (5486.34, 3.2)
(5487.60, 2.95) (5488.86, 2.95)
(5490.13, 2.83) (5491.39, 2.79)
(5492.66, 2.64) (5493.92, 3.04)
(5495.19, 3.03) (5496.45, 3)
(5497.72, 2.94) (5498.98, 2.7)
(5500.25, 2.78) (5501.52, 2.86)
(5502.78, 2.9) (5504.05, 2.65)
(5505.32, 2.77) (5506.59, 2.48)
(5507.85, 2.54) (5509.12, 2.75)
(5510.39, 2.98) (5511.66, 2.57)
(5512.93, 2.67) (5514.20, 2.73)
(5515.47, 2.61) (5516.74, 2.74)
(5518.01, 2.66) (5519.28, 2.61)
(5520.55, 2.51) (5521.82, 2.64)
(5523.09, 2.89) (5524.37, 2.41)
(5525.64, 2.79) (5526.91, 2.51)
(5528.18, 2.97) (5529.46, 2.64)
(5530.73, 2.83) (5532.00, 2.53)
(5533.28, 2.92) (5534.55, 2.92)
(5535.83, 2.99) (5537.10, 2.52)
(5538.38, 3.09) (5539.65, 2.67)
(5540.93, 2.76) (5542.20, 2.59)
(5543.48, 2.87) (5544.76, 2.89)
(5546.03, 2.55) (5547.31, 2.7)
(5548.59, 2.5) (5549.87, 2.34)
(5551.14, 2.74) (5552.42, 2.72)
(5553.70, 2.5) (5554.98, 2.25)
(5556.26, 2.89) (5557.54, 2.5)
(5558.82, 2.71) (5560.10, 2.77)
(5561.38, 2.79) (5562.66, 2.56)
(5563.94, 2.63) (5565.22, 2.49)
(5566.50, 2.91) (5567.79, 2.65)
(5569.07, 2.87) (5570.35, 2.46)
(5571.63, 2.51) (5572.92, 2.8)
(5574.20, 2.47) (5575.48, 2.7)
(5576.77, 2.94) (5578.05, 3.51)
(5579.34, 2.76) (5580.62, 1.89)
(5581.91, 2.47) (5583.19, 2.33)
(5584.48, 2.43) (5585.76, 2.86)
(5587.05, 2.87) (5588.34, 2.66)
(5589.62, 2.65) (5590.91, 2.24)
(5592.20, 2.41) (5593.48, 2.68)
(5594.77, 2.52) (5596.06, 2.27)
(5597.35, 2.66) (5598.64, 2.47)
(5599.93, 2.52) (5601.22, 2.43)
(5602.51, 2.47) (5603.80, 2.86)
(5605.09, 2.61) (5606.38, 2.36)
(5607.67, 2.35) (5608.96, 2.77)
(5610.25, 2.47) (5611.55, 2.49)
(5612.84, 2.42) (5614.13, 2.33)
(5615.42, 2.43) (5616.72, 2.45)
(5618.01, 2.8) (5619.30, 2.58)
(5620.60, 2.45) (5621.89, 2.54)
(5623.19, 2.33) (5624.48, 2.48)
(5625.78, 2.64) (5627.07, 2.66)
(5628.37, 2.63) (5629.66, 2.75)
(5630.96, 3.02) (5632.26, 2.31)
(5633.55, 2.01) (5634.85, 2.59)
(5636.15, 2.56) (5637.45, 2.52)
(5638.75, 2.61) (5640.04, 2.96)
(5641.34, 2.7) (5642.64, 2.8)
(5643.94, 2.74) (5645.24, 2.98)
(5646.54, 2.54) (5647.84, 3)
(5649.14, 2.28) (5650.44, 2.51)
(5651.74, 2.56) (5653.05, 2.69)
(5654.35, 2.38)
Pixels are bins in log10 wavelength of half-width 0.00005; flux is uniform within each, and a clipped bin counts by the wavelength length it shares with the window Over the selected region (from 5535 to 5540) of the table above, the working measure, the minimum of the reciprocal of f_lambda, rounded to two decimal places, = 0.32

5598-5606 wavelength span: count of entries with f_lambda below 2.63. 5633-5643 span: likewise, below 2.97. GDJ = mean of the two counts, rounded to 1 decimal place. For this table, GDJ 6.5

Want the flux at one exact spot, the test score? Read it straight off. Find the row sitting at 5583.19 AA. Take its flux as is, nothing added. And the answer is 2.33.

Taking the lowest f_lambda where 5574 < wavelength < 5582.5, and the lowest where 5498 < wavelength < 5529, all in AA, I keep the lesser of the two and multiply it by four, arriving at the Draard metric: 7.6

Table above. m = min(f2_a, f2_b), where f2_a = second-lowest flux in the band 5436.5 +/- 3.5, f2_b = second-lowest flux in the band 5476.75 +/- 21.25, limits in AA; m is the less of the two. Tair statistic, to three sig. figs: 2.69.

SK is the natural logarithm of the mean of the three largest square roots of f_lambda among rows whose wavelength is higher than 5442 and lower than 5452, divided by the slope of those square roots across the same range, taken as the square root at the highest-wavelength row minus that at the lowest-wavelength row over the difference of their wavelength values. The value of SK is 5.1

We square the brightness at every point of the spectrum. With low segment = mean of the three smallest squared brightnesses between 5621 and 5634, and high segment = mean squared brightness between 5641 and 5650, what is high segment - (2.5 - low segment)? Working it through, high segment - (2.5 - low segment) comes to 9.9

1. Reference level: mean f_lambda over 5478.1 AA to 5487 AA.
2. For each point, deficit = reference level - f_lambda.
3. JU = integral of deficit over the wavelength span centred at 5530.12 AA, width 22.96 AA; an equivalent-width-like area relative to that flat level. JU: 5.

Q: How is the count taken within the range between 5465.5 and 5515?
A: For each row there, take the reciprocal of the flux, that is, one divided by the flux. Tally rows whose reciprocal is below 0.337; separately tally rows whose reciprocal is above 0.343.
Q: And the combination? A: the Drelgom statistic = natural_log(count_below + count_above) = 3.5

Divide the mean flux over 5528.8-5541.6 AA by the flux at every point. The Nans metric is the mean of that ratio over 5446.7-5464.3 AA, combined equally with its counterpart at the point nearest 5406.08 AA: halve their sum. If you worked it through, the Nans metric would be 0.84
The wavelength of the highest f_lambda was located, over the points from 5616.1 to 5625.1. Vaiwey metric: 5618.01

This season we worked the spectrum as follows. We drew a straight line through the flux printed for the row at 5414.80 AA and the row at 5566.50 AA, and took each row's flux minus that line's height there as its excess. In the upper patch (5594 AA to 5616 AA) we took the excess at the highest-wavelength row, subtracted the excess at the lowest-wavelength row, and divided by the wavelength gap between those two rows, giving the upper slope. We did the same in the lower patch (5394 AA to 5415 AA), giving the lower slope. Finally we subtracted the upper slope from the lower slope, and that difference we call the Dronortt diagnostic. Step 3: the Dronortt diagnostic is 0.00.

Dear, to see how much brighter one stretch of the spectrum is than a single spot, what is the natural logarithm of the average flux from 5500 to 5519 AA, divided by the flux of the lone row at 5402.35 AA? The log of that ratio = -0.20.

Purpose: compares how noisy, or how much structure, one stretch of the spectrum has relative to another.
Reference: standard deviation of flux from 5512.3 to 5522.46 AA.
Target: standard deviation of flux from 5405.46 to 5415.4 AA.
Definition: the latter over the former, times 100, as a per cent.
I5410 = 297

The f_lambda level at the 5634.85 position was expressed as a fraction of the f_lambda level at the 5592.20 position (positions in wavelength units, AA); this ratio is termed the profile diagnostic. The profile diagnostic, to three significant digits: 1.07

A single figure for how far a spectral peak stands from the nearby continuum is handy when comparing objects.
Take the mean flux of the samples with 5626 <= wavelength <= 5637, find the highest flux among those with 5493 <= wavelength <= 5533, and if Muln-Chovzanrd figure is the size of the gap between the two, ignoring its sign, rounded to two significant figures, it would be 0.47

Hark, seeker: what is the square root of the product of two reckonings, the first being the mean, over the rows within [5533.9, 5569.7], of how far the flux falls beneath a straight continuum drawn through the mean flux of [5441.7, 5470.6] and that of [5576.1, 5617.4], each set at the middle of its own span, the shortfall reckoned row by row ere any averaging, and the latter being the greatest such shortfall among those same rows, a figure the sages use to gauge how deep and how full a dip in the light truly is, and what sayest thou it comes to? 0.14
